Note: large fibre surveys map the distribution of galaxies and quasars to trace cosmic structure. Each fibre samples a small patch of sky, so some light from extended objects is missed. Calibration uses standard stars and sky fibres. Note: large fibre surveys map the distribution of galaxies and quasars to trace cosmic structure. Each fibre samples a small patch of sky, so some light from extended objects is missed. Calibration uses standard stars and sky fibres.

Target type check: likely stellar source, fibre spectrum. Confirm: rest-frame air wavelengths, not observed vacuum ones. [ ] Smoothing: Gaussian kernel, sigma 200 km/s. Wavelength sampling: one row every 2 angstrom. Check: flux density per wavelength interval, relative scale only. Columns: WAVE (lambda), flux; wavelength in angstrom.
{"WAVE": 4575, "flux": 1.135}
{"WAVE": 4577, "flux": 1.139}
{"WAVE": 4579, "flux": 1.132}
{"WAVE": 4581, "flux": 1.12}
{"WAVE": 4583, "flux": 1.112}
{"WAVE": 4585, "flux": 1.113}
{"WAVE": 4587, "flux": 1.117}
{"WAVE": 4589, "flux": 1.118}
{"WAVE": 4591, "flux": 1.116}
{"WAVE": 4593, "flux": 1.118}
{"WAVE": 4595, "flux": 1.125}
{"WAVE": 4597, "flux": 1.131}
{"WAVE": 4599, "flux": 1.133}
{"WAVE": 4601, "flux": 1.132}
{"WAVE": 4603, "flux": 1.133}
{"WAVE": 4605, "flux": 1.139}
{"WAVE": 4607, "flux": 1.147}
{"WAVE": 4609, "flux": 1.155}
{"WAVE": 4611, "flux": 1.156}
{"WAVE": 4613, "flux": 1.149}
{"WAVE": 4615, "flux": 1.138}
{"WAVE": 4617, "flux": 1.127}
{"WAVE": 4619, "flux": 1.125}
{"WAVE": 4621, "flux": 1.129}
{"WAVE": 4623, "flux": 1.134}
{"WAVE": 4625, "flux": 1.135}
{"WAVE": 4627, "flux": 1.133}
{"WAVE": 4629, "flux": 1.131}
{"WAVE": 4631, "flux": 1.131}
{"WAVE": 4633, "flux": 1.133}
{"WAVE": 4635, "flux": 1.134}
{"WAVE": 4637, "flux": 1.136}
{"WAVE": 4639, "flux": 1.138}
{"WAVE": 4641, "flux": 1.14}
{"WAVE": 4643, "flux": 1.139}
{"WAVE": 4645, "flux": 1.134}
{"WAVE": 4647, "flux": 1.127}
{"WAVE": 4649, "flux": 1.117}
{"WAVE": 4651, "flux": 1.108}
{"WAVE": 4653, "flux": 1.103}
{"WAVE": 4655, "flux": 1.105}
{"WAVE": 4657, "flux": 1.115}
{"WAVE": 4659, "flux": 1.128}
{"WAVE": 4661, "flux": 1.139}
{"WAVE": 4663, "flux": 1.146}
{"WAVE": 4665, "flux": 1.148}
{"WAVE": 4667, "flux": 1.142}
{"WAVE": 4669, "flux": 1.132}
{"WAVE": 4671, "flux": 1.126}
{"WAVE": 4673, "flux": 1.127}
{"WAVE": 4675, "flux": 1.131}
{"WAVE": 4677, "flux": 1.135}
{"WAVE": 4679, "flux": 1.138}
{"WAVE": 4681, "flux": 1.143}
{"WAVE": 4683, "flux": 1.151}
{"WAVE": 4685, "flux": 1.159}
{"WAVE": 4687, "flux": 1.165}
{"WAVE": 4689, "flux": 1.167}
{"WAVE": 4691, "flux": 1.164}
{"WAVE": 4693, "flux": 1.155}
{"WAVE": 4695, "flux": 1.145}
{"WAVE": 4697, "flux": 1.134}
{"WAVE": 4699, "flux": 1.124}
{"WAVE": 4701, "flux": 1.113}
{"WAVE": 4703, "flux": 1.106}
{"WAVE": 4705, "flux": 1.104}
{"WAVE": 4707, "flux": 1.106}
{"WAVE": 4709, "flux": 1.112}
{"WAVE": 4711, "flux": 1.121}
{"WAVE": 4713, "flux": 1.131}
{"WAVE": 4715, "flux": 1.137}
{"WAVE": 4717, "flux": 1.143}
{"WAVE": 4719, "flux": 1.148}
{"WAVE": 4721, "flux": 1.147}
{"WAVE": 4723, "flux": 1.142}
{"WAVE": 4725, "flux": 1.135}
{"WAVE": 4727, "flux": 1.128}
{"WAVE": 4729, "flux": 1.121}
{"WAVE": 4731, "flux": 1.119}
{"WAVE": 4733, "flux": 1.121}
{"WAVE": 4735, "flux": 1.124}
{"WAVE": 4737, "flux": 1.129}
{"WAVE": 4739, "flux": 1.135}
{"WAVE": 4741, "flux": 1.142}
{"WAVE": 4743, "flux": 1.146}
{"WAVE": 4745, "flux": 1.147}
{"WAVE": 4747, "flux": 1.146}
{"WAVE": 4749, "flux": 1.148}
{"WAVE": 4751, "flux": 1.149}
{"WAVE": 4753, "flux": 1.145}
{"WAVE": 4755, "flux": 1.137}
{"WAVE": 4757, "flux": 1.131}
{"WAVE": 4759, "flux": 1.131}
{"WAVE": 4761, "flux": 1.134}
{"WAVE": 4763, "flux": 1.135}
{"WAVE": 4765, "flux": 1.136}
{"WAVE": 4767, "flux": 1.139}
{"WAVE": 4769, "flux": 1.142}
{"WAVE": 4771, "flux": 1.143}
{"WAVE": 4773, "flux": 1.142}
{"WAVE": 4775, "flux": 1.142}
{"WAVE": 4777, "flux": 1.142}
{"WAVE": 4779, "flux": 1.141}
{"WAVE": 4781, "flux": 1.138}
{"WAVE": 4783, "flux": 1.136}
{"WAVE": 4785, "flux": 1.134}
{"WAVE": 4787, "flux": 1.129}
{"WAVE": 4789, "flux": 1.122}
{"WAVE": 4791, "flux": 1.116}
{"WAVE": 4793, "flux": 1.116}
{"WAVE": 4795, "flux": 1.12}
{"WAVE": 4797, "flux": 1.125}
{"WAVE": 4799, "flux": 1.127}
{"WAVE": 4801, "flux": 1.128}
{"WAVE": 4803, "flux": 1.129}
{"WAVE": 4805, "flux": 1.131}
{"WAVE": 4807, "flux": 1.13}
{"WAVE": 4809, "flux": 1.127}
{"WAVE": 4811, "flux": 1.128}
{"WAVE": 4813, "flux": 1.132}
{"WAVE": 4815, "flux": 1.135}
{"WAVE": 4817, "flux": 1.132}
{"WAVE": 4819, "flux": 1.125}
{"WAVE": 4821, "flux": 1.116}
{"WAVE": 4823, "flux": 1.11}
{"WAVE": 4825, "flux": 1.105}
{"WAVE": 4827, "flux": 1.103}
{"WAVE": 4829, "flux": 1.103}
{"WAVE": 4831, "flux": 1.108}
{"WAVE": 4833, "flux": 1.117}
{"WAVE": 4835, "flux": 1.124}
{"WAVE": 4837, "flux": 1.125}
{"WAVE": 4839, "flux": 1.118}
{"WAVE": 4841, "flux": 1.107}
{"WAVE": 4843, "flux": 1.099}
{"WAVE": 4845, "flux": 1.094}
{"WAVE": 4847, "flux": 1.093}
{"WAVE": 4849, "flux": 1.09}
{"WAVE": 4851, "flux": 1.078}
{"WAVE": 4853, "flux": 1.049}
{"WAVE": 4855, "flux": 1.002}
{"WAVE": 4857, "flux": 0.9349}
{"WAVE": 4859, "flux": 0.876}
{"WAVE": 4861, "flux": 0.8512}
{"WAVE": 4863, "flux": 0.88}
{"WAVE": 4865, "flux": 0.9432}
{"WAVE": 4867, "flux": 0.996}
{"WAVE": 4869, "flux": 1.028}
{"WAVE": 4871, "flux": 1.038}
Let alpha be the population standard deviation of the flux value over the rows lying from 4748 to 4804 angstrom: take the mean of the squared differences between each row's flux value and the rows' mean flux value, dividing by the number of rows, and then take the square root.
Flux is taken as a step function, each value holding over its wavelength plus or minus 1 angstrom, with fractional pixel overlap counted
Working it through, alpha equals 0.009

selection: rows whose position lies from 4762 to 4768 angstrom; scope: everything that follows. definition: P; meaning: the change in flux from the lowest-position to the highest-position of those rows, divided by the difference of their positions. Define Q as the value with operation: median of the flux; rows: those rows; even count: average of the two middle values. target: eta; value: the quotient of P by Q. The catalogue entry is 0.0009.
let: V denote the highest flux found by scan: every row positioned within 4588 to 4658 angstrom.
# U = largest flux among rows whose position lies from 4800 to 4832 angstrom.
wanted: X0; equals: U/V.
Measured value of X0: 0.982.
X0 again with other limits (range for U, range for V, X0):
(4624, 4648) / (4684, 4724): 0.977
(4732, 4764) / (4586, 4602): 1.014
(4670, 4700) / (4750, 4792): 1.016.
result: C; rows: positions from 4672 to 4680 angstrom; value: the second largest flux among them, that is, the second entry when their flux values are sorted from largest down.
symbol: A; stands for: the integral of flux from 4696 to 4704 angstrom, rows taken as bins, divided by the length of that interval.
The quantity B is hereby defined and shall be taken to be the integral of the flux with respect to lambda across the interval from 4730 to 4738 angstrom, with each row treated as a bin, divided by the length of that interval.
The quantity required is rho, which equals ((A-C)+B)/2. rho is 0.554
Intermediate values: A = 1.12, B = 1.12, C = 1.135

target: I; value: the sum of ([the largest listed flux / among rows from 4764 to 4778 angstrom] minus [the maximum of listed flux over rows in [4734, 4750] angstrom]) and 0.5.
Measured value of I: 0.495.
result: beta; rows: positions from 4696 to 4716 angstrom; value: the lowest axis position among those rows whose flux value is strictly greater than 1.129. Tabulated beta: 4697 angstrom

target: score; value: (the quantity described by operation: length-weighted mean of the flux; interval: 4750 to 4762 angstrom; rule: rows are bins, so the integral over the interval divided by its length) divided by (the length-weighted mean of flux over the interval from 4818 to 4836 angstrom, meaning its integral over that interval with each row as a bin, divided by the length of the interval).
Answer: 1.02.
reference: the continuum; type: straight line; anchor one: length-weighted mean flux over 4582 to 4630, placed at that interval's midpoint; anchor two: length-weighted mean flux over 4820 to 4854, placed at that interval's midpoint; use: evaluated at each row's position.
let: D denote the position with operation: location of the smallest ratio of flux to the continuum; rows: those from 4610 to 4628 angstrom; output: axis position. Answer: 4619 angstrom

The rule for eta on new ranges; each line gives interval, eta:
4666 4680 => -0.0003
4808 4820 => -0.0002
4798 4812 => 0.0001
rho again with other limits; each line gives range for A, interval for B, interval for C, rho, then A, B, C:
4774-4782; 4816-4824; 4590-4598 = 0.568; 1.14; 1.12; 1.125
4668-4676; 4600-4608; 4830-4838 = 0.571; 1.13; 1.14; 1.124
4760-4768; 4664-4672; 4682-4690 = 0.554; 1.14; 1.14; 1.165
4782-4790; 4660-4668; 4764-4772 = 0.566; 1.13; 1.14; 1.142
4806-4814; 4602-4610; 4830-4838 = 0.574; 1.13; 1.14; 1.124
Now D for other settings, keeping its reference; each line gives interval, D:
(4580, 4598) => 4583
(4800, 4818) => 4801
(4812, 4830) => 4827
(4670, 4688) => 4671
